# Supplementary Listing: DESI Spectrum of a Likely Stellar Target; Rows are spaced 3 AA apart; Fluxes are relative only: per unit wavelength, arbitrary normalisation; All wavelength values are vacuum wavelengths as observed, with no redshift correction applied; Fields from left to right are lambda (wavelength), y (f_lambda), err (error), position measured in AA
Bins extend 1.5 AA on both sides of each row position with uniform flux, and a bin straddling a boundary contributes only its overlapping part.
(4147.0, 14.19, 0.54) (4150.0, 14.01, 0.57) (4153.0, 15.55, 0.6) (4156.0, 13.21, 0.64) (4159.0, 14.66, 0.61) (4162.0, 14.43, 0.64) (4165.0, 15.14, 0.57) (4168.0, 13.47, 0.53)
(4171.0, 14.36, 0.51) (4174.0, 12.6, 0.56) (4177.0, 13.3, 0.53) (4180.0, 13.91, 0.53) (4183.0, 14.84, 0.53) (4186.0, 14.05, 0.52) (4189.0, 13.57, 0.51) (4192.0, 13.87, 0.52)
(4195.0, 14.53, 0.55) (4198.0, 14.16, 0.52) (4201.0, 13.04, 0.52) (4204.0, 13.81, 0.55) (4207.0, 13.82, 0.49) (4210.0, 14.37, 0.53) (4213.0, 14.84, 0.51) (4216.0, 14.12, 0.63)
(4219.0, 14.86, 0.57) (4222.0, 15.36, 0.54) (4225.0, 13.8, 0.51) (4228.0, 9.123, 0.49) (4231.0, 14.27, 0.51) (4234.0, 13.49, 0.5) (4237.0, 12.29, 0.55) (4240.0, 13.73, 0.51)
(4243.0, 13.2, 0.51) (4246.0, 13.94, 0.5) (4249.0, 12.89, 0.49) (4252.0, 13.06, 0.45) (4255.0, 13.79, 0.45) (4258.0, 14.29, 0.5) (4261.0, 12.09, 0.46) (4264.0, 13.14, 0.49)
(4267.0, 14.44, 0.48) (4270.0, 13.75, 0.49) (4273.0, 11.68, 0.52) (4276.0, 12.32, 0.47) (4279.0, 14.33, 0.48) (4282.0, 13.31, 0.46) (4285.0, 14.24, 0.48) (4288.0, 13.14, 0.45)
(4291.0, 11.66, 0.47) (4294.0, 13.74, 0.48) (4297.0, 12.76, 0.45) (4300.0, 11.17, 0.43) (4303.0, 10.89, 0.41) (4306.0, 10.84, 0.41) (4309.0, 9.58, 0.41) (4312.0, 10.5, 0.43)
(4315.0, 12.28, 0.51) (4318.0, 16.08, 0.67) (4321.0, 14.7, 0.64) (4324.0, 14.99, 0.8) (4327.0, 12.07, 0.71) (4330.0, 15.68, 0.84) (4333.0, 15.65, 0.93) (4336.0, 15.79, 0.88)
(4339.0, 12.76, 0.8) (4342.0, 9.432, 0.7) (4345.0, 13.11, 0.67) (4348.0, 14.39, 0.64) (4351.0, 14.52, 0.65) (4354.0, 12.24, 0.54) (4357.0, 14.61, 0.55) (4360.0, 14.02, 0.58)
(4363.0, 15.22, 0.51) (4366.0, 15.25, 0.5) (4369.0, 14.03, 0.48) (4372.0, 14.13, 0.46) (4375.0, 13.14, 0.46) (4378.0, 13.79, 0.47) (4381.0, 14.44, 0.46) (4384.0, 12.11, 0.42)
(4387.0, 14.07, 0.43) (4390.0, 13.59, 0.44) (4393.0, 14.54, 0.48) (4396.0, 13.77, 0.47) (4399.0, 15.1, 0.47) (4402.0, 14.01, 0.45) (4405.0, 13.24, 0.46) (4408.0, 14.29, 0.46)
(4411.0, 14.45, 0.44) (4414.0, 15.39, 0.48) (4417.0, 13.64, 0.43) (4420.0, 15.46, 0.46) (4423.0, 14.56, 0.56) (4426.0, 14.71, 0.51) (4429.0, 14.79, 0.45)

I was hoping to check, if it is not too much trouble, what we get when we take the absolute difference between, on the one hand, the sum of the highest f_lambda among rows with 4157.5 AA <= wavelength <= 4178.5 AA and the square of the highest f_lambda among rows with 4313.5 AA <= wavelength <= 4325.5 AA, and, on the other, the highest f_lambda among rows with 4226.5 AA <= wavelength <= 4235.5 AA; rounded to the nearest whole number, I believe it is 259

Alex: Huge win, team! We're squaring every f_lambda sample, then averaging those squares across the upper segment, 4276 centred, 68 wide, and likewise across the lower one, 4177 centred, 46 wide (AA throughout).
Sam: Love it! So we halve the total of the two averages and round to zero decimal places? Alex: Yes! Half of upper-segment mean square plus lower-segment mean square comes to 181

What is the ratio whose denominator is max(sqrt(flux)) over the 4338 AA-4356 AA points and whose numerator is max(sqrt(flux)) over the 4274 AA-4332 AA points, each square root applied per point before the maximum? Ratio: 1.05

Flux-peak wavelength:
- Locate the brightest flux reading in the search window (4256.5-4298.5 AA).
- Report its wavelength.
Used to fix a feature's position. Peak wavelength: 4267.0 AA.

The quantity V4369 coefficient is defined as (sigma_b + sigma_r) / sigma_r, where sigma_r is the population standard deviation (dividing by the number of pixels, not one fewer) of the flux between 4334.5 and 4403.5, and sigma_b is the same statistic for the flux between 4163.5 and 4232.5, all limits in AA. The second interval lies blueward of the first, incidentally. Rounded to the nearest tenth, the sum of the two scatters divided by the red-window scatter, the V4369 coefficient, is 1.9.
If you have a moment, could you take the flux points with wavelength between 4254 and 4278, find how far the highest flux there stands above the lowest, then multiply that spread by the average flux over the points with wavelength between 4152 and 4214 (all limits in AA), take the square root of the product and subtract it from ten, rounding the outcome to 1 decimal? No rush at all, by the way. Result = 3.8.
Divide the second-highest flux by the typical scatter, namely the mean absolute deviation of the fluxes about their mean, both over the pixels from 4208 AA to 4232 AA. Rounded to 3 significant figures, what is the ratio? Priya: 12.5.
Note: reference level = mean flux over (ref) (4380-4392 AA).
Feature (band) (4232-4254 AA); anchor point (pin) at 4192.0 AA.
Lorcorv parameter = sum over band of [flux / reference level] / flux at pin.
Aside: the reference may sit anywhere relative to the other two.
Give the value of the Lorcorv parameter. 0.49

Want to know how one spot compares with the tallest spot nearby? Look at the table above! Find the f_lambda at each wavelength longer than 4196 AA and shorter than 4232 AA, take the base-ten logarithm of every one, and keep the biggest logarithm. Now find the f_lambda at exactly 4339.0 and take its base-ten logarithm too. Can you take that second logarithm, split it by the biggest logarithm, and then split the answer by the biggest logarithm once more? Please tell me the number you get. 0.79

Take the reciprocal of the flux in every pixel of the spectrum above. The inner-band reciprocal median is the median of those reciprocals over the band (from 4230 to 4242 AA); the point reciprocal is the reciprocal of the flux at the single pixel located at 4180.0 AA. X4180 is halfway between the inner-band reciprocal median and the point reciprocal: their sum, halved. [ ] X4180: 0.073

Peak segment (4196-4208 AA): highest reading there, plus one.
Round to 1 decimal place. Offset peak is 15.2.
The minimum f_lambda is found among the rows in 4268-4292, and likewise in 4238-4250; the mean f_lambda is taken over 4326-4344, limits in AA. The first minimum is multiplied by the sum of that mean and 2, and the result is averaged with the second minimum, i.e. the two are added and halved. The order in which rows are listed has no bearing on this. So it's 97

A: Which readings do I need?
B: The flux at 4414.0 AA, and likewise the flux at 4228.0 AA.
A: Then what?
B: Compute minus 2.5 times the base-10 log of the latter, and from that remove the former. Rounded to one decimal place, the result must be -17.8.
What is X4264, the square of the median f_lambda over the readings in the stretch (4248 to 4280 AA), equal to 173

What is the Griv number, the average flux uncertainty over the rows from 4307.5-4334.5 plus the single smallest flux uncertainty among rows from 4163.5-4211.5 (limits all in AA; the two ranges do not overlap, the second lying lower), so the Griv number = 1.15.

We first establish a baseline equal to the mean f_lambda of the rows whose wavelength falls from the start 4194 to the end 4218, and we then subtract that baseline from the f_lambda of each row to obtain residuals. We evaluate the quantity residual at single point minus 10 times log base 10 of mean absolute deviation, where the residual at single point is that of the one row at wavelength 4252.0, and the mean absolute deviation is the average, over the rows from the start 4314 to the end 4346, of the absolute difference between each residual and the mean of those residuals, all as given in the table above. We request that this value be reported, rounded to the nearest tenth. -3.5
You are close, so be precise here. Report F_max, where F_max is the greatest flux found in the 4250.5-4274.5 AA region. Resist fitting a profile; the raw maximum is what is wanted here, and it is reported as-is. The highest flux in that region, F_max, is 14.44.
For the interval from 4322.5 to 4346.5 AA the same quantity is 15.79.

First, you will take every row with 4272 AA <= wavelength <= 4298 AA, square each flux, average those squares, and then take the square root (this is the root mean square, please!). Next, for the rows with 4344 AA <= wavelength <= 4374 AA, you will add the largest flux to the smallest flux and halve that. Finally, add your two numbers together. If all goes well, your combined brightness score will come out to 26.8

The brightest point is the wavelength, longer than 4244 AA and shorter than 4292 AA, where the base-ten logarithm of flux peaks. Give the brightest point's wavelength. 4267.0 AA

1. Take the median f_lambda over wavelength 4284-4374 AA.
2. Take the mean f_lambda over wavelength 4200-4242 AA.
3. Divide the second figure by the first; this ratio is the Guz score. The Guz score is 0.983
